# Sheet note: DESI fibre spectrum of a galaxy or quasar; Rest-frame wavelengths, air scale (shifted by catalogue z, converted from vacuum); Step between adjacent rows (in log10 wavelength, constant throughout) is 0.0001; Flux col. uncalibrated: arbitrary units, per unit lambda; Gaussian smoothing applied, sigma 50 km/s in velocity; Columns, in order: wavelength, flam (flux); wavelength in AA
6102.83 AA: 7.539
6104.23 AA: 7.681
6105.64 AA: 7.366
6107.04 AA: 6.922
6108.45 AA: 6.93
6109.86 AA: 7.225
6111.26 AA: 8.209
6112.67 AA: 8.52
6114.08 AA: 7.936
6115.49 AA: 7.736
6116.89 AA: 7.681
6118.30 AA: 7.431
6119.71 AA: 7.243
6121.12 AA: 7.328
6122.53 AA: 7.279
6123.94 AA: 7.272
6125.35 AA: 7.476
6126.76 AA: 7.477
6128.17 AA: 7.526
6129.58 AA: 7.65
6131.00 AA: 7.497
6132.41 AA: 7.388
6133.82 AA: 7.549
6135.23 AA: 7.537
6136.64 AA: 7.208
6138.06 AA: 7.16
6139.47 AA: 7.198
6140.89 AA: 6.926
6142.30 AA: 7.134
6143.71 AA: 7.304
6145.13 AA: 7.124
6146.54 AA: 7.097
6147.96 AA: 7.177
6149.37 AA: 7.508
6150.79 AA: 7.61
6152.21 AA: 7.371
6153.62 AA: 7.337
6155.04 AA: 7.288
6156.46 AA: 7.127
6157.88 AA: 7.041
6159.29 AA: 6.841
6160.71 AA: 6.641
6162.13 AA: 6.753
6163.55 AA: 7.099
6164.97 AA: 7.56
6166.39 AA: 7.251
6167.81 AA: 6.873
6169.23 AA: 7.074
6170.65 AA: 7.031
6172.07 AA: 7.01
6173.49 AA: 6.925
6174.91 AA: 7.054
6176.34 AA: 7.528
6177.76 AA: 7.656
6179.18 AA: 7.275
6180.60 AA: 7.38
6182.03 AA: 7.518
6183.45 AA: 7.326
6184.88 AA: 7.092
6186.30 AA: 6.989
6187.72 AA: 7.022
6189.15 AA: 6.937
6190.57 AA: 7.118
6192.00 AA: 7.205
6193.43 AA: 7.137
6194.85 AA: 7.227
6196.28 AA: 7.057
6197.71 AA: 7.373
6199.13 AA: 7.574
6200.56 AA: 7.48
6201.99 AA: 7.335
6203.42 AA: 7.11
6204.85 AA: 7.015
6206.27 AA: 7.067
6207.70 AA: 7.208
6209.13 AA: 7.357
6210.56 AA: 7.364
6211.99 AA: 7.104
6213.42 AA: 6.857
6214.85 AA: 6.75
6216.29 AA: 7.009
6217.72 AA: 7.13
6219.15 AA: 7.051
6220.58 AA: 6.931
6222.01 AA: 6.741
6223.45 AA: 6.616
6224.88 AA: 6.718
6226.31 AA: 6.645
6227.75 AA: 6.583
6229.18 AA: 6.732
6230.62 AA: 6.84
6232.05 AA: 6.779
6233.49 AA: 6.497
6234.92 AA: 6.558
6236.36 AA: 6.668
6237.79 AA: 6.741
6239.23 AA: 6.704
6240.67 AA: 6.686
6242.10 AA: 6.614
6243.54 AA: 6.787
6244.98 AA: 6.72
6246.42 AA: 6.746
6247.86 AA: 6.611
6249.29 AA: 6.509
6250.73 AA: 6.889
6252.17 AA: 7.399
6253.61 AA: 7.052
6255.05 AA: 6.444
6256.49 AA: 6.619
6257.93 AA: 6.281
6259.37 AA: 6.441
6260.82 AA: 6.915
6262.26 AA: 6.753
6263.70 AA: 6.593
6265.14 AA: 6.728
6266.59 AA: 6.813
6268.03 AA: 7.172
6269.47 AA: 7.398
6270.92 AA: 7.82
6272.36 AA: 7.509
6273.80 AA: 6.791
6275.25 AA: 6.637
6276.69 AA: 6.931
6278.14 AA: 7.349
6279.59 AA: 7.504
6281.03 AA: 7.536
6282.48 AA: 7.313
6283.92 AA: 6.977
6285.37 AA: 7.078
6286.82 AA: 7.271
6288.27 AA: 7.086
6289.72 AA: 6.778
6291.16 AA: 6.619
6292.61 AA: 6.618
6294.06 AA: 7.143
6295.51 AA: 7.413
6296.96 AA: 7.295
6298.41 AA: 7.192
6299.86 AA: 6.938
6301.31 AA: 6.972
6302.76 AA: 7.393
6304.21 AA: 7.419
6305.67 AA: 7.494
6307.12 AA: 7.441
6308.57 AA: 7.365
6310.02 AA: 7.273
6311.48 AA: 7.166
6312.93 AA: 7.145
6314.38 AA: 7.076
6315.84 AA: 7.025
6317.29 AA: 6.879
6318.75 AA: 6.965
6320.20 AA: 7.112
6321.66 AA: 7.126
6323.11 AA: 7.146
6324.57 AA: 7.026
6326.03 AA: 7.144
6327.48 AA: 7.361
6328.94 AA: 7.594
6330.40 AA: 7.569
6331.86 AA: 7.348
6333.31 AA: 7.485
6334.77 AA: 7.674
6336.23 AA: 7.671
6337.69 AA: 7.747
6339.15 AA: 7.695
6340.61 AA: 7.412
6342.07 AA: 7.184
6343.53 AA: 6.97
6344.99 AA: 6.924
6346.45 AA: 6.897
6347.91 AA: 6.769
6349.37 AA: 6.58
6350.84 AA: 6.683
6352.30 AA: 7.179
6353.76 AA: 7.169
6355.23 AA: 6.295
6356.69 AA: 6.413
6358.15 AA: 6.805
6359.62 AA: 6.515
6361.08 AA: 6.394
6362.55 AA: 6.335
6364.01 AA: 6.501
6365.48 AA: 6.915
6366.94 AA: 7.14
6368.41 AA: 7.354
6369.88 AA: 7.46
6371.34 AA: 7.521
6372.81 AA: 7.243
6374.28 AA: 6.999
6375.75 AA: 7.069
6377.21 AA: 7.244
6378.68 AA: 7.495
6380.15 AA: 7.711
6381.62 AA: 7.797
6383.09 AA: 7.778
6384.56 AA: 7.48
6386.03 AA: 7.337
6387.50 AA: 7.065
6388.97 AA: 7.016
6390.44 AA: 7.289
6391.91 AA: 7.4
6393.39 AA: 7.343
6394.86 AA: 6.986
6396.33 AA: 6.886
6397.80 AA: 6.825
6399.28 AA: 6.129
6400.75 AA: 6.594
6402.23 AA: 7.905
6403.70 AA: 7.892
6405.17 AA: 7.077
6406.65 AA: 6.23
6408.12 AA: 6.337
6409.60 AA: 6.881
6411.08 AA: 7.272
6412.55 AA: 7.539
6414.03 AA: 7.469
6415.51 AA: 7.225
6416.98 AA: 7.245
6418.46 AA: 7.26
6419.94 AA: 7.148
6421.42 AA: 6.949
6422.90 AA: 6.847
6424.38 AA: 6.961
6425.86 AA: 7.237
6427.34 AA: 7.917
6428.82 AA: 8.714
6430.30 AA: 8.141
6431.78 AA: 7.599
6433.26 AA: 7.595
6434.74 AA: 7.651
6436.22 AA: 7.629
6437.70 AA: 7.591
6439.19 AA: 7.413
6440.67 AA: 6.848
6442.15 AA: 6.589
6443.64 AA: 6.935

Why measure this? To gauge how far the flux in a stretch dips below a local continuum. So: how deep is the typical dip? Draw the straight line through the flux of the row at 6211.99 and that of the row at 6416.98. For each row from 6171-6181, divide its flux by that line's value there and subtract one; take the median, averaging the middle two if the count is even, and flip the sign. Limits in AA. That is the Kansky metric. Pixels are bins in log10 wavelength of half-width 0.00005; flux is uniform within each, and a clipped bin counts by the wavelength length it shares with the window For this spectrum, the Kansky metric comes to -0.03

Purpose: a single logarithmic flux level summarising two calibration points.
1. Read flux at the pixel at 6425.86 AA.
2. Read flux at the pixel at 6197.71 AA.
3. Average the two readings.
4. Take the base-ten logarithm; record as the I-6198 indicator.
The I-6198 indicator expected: 0.864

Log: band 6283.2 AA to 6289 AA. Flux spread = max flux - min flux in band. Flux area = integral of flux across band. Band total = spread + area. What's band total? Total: 41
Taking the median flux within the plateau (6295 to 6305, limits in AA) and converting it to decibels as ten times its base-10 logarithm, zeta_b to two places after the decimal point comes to 8.63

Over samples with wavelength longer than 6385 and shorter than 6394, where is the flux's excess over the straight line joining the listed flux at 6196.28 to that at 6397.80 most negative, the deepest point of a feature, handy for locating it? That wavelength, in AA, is 6388.97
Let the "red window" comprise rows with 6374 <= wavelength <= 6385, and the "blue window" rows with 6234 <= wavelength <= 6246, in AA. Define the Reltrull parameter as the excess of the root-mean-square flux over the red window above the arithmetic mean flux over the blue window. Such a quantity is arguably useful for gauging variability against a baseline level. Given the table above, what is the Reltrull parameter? 0.77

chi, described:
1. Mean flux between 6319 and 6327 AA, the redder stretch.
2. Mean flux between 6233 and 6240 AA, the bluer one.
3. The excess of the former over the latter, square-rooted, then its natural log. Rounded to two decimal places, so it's -0.37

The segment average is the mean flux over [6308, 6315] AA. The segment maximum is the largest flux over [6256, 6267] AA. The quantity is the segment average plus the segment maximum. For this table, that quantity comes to 14.1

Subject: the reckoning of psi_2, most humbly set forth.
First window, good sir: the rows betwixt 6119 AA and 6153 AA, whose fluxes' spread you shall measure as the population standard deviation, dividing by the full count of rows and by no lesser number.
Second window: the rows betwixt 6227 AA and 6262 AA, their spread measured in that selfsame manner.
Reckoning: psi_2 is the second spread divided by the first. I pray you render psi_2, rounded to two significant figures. 1.2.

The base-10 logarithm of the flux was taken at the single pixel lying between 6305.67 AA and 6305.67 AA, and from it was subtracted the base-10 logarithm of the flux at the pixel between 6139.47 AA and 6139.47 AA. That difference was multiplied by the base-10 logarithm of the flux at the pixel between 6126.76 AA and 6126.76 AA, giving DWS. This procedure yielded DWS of 0.02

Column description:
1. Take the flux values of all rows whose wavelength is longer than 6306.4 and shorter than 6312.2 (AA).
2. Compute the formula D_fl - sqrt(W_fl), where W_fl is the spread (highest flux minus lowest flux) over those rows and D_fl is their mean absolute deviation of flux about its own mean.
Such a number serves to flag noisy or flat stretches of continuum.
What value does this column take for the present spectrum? -0.43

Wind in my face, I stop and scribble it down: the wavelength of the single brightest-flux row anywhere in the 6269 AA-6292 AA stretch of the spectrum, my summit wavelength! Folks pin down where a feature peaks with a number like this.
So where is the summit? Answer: 6270.92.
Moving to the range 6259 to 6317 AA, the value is 6270.92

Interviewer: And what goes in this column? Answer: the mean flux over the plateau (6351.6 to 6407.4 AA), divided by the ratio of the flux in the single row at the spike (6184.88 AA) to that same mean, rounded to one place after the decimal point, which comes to 7.1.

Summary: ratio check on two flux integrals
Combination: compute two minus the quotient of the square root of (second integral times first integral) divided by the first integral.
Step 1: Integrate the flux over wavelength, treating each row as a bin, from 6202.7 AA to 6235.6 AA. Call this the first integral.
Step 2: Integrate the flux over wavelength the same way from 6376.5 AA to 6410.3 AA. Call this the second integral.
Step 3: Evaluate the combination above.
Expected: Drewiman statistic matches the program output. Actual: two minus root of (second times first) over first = 0.97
